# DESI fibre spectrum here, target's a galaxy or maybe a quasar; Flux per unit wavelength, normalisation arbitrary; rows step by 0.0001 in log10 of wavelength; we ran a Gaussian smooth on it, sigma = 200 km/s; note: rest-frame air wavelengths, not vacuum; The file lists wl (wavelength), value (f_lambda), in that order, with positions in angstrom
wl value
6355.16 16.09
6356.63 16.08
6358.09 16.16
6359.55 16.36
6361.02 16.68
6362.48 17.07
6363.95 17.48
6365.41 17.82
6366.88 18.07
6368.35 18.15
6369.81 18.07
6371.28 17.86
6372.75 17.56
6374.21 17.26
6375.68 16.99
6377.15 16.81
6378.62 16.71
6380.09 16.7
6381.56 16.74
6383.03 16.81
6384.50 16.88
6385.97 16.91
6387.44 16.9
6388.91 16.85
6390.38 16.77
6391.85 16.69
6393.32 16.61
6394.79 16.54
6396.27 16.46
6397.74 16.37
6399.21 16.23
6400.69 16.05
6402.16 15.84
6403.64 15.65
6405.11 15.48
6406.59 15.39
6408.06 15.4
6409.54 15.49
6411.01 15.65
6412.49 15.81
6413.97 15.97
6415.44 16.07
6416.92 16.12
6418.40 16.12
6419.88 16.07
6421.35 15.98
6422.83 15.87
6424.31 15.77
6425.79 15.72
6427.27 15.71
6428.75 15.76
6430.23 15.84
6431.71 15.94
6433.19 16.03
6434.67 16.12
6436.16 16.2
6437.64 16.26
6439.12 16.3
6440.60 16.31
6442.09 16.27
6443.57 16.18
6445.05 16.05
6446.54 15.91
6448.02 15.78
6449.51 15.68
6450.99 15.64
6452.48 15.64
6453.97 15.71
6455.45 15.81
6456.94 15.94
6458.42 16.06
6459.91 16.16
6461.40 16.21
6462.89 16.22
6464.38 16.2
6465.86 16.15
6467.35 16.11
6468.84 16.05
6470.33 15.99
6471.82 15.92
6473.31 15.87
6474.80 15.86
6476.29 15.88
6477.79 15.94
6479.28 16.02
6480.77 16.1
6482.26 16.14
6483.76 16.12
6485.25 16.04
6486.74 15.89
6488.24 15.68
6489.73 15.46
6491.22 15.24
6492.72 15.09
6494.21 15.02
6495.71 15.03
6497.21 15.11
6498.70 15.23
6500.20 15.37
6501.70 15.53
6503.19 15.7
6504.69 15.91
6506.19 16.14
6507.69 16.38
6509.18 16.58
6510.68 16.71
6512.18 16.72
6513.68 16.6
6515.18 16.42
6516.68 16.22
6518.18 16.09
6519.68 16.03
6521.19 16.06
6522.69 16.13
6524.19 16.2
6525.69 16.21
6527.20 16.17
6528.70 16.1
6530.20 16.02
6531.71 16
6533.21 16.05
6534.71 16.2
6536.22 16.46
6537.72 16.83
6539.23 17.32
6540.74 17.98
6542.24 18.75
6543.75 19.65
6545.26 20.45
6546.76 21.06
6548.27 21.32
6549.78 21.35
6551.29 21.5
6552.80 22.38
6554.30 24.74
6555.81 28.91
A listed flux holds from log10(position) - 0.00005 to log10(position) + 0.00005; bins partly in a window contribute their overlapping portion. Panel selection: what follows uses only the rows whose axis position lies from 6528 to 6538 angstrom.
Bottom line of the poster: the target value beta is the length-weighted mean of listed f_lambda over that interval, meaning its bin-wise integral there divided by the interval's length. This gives 16.2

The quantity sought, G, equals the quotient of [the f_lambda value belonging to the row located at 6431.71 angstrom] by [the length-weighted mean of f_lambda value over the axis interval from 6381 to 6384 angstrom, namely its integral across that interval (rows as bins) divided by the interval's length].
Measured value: 0.95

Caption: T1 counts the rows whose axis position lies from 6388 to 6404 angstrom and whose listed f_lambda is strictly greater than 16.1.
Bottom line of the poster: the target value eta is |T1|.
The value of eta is 8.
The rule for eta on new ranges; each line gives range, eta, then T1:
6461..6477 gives 5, 5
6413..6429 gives 2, 2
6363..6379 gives 11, 11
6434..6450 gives 7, 7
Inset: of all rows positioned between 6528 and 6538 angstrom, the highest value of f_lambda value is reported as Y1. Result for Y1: 16.83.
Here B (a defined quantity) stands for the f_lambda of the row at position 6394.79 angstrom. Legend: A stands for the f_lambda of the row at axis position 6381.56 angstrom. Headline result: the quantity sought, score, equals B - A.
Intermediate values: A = 16.74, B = 16.54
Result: -0.2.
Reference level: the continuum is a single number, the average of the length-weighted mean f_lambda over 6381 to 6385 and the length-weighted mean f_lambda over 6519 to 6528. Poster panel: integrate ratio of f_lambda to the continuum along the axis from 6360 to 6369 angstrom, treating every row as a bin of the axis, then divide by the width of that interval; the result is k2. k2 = 1.06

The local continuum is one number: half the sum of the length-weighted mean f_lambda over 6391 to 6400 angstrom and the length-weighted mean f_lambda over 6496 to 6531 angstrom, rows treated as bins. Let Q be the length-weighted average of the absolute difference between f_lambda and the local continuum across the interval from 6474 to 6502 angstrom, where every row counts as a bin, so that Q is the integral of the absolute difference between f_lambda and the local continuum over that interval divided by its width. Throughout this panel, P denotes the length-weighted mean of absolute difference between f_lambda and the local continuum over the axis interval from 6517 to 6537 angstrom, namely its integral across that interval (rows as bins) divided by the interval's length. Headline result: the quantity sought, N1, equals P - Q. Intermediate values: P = 0.2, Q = 0.65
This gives -0.48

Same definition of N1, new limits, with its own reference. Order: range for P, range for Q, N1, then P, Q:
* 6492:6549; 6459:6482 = 0.72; 0.9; 0.22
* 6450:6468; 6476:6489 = 0.00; 0.3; 0.29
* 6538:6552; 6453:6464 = 3.30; 3.6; 0.25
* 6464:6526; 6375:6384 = -0.10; 0.4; 0.53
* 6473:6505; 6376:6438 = 0.21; 0.6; 0.42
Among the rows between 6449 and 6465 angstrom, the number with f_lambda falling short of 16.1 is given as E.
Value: 7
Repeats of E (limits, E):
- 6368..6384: 0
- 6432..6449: 4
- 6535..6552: 0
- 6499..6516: 4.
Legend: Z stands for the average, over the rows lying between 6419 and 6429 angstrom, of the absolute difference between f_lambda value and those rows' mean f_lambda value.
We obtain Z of 0.11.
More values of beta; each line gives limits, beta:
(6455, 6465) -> 16.1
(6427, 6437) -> 16.0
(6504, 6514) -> 16.4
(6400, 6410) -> 15.6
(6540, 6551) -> 20.1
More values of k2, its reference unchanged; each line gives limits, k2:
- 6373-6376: 1.05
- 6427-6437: 0.97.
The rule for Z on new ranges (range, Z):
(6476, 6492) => 0.22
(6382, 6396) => 0.11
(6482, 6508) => 0.38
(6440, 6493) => 0.21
